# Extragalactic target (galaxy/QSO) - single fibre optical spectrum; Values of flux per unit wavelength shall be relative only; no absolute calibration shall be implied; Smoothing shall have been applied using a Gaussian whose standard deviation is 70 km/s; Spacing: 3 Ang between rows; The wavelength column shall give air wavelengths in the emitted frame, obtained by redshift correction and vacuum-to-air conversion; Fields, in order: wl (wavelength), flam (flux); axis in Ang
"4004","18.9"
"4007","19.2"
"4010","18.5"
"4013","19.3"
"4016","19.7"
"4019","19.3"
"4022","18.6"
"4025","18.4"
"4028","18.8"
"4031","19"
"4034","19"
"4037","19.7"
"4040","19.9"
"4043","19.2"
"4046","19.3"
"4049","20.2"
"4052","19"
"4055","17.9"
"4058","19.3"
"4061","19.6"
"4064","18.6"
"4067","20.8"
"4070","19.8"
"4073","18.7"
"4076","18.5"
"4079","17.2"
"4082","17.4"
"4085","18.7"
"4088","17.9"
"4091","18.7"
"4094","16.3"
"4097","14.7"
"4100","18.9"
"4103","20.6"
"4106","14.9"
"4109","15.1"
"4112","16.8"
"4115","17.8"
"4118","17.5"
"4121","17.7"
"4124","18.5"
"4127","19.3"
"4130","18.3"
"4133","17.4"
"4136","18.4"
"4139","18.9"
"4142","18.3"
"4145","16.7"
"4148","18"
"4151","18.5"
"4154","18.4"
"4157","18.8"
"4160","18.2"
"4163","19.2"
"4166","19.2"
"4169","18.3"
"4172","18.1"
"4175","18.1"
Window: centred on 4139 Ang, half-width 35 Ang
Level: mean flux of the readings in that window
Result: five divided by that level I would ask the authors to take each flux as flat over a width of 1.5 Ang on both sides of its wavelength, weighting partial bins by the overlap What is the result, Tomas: 0.279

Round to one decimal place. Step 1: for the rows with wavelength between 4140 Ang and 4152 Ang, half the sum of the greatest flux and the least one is 17.6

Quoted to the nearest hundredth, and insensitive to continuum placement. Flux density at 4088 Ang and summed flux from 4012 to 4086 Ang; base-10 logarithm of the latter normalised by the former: 1.42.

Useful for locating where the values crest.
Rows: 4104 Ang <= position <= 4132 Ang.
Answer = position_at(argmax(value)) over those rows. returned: 4127 Ang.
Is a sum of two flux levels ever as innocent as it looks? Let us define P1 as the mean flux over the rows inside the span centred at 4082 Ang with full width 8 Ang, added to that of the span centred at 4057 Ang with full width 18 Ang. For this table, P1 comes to 36.9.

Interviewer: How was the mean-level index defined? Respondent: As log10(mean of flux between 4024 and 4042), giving 1.28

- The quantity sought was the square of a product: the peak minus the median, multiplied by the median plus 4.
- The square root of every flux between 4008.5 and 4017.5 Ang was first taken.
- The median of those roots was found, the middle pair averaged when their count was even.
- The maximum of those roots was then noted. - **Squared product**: 0.1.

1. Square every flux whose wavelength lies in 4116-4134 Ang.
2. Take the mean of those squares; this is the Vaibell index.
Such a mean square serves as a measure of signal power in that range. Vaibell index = 329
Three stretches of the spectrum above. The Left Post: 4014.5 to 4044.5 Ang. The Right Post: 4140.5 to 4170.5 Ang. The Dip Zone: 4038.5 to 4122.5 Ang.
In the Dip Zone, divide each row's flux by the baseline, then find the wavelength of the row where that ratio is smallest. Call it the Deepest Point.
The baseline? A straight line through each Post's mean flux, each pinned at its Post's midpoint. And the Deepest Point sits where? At 4097 Ang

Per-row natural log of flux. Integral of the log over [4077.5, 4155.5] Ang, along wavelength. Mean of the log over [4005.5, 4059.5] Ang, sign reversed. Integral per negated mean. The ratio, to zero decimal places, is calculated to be -76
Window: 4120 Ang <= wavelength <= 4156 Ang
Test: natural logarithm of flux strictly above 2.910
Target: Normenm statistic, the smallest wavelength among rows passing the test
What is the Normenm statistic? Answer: 4124 Ang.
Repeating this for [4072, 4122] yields 4073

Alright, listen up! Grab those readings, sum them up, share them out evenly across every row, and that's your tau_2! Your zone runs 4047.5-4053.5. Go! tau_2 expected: 19.6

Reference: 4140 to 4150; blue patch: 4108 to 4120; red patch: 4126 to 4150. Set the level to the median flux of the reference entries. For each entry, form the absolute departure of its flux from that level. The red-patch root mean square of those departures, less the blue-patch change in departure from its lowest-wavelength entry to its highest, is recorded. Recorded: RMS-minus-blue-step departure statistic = 3.2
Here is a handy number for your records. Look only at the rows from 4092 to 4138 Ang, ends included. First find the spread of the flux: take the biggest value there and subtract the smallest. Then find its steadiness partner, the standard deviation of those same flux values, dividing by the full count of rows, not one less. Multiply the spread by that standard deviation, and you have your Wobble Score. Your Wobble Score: 10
